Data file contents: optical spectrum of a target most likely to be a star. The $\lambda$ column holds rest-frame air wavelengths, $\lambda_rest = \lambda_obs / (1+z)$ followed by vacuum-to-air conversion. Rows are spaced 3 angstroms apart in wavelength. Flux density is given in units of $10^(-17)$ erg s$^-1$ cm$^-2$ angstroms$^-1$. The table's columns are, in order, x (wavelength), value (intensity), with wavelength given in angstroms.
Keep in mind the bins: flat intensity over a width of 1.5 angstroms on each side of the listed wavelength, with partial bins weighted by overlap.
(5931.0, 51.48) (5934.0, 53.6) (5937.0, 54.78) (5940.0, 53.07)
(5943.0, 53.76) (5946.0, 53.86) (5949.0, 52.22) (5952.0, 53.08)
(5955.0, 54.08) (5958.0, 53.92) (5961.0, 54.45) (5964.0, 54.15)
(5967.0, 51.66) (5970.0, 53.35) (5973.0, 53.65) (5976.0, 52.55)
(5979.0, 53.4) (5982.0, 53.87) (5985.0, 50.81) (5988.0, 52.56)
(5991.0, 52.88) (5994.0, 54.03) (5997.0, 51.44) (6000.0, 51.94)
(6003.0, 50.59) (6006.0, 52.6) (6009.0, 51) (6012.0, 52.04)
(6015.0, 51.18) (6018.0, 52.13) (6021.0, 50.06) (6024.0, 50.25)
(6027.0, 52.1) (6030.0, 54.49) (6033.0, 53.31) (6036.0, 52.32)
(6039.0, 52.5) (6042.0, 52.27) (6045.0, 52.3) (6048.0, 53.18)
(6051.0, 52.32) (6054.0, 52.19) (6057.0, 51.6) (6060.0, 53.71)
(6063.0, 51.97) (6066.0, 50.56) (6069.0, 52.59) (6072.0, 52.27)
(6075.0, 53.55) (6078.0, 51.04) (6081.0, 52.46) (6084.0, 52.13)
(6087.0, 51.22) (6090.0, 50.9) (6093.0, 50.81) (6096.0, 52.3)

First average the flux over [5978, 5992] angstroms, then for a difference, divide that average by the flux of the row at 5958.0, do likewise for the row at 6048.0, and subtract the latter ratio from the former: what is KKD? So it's -0.014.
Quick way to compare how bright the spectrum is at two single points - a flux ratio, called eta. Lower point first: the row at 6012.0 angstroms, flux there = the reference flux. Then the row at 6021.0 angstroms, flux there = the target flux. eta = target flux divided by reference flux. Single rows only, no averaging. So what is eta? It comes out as 0.96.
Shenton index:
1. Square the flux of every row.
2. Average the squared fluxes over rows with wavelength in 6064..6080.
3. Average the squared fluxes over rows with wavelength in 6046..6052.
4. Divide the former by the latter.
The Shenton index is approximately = 0.97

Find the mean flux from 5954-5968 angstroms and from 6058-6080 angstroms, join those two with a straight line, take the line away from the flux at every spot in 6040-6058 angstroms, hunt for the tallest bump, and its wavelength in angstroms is 6048.0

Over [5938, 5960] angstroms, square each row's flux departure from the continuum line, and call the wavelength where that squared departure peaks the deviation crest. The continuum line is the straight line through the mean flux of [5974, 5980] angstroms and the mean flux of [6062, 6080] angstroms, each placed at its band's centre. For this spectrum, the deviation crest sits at 5949.0 angstroms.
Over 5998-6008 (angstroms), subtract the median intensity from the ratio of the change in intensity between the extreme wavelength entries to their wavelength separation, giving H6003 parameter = -51.8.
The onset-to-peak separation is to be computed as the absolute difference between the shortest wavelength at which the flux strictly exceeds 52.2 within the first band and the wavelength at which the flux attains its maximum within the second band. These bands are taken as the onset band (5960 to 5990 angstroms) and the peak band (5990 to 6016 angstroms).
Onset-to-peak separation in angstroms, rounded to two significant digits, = 33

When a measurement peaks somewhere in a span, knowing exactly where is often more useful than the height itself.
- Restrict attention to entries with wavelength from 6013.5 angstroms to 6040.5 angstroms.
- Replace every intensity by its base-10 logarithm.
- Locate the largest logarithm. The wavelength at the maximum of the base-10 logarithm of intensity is 6030.0 angstroms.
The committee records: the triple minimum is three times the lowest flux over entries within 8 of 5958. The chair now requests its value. 159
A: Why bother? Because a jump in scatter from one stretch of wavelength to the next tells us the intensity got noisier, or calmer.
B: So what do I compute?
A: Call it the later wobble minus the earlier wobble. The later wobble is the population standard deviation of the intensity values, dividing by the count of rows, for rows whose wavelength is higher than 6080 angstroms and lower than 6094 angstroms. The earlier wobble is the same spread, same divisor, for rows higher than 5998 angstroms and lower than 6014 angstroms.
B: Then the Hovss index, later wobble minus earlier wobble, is -0.1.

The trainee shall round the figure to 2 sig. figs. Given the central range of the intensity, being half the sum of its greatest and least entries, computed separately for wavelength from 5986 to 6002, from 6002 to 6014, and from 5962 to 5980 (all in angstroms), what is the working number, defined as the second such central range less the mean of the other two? -1.2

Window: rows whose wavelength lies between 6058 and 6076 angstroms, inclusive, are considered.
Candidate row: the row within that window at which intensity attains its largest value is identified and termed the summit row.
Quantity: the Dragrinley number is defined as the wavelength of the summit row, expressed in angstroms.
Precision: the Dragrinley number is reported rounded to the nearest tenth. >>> 6060.0 angstroms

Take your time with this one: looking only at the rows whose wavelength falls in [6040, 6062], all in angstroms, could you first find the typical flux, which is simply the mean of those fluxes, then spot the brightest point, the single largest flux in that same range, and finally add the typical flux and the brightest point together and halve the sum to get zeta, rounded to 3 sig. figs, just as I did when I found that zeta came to 53.1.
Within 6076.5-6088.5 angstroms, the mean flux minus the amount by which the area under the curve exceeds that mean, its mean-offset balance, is -517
